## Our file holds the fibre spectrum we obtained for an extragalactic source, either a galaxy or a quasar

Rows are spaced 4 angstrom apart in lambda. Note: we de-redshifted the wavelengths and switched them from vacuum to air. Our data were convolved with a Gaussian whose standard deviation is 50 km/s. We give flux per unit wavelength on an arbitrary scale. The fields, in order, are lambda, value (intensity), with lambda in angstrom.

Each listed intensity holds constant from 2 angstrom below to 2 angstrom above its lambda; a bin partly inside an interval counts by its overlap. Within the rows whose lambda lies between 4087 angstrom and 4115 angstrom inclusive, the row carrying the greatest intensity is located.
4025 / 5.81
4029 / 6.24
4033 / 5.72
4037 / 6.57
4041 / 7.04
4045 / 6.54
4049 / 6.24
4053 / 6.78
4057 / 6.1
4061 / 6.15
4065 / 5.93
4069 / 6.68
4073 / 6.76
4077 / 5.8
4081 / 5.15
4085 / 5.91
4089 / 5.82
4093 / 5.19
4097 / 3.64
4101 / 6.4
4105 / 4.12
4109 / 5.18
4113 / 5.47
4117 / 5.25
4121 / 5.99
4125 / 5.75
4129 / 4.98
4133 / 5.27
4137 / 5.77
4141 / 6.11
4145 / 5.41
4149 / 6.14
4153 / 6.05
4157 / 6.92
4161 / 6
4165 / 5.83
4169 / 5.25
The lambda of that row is 4101 angstrom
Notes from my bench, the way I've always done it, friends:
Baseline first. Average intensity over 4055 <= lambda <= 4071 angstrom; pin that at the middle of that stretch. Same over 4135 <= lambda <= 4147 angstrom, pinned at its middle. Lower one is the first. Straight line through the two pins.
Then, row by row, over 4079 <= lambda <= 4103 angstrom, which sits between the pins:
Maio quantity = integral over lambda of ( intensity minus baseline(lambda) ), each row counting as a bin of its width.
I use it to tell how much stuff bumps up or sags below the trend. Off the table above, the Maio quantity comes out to -17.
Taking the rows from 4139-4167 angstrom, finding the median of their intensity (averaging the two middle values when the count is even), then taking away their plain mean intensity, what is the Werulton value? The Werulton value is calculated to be -0.016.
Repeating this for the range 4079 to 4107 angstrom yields 0.014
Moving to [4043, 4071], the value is -0.106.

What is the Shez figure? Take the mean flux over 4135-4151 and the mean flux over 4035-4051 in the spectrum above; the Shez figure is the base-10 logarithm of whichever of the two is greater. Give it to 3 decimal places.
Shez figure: 0.819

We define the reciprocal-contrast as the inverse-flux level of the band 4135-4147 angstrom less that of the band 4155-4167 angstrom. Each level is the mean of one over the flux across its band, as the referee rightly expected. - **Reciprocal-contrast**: 0.013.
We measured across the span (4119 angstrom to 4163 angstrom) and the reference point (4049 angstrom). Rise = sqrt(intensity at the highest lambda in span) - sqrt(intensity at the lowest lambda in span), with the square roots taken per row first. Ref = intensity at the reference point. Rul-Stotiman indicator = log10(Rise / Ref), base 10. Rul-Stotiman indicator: -3.5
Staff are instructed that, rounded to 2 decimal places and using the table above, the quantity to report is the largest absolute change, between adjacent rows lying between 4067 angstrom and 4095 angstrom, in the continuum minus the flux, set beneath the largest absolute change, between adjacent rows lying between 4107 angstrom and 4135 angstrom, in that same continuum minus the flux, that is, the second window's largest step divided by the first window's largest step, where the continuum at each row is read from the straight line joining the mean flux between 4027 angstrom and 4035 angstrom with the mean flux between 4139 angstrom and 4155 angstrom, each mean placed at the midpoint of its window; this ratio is 0.80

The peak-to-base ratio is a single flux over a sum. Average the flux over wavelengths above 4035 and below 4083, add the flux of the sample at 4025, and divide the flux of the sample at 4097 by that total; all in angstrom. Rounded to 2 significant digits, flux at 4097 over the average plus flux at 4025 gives 0.30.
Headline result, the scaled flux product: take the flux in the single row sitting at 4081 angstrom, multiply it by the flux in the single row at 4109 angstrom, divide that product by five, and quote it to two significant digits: 5.3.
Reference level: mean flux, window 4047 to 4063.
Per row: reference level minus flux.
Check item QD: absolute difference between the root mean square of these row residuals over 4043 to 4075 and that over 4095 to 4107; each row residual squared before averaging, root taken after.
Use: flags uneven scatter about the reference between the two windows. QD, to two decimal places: 1.68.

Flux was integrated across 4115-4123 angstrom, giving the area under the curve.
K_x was 45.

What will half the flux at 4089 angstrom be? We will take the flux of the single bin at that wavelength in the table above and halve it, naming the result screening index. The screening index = 2.91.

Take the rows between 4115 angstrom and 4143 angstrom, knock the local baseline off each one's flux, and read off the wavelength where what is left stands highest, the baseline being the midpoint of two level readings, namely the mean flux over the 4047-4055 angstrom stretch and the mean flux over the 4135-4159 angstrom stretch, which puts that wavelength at 4141 angstrom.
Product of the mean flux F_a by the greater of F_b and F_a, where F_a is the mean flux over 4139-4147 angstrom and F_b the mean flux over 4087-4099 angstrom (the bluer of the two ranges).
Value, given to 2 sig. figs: 33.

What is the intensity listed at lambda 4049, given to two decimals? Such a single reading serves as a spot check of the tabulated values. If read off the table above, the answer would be 6.24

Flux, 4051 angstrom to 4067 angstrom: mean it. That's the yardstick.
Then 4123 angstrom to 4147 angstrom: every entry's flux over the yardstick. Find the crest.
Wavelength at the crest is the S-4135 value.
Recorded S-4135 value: 4141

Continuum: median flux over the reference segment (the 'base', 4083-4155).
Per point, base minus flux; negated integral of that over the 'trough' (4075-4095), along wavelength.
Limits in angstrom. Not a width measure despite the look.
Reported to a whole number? -1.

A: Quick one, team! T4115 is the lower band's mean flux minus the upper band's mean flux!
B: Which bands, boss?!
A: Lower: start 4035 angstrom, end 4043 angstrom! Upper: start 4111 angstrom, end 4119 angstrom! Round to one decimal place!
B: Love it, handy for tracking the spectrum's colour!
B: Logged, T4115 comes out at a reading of 1.4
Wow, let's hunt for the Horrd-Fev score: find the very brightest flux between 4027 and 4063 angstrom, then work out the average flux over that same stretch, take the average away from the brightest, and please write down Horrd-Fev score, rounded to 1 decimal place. 0.7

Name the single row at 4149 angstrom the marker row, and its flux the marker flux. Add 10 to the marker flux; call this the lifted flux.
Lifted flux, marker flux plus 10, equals 16.1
